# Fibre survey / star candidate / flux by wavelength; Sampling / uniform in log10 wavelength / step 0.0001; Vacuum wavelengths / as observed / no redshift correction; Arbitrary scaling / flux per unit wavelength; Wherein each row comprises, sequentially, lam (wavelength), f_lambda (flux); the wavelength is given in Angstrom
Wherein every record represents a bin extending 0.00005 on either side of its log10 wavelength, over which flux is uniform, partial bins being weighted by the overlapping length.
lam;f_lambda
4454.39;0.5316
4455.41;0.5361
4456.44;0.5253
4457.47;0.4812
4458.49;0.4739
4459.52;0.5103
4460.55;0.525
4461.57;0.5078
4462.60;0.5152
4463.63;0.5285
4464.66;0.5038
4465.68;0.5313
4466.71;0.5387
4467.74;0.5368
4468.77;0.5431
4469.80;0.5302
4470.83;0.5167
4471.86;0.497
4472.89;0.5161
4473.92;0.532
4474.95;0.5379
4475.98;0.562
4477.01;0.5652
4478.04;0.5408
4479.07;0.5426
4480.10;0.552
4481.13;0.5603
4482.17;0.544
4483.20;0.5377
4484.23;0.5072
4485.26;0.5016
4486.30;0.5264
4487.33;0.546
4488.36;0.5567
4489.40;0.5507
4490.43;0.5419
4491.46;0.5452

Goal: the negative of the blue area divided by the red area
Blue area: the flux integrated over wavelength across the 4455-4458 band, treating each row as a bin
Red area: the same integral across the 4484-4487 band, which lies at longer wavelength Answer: -1.00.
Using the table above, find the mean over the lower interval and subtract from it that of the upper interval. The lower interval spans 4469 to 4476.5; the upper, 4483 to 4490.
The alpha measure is 0.00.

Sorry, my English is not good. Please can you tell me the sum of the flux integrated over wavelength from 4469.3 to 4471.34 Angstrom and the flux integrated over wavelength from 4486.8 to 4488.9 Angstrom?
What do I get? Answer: 2.22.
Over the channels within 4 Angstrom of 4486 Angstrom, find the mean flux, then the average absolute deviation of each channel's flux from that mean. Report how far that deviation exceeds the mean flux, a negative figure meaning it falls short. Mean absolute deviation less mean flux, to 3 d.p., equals -0.517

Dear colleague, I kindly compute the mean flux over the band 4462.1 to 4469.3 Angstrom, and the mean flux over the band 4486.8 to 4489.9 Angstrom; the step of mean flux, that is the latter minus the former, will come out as 0.023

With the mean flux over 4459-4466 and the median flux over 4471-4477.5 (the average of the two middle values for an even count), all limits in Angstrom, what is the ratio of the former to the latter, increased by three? 3.97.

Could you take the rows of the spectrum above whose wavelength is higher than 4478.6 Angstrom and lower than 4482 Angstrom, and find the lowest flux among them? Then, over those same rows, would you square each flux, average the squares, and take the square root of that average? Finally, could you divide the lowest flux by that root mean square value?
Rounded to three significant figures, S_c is 0.984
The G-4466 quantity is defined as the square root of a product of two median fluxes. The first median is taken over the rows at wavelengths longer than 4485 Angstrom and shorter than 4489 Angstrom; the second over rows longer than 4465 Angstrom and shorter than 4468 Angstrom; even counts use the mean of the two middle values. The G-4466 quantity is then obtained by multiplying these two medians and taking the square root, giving 0.536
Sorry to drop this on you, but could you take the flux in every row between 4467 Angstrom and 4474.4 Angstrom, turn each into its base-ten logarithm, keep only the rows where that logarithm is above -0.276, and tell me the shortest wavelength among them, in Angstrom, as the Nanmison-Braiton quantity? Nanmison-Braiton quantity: 4467.74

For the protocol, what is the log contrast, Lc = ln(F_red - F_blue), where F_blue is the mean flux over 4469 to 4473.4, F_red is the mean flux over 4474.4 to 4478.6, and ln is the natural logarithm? -3.3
